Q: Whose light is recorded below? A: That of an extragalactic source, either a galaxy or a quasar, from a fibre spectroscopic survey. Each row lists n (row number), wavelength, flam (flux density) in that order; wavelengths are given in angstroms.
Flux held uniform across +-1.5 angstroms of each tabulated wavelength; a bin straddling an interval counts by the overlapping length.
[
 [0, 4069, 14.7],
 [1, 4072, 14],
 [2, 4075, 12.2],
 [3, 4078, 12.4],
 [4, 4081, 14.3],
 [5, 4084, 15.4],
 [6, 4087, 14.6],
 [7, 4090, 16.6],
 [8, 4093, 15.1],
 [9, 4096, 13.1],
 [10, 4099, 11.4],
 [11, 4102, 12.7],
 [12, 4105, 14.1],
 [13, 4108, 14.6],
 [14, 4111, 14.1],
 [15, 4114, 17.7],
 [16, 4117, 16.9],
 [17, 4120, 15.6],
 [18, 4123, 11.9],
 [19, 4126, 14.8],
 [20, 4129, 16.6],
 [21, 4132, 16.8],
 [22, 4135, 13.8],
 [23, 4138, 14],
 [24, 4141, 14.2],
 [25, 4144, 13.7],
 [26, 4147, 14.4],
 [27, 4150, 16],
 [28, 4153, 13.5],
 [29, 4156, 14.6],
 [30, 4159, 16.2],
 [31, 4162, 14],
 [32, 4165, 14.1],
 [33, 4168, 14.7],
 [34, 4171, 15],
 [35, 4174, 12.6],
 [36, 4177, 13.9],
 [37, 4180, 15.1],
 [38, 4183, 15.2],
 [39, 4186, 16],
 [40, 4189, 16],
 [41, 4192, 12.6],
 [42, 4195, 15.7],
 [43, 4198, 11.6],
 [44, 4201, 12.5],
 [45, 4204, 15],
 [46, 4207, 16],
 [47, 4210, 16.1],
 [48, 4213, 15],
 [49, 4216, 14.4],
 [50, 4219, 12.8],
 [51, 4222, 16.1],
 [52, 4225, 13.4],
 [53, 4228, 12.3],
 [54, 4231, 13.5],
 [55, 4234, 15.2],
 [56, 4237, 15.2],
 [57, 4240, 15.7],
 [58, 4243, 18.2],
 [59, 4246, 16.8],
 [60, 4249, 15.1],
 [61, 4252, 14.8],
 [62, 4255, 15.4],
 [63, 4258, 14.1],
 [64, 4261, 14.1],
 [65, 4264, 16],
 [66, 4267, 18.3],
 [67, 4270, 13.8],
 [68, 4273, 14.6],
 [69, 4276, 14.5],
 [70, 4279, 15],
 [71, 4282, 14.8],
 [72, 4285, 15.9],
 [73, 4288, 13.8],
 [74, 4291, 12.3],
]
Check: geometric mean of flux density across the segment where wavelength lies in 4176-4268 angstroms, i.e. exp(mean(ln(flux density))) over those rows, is 14.8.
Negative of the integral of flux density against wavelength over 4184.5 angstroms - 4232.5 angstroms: -687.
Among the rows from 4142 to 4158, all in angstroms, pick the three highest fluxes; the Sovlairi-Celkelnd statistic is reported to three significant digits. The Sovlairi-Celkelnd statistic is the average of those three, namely 15.0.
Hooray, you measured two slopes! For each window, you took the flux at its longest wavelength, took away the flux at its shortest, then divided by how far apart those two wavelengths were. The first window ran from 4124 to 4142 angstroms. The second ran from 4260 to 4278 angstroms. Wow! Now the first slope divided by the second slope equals -1.5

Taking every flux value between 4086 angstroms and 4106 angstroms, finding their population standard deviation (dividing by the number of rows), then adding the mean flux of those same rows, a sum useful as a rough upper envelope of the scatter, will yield 15.5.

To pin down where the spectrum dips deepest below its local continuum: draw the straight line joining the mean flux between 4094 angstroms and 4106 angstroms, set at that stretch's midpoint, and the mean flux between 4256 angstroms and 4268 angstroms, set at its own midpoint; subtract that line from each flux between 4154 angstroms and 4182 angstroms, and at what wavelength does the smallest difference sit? 4174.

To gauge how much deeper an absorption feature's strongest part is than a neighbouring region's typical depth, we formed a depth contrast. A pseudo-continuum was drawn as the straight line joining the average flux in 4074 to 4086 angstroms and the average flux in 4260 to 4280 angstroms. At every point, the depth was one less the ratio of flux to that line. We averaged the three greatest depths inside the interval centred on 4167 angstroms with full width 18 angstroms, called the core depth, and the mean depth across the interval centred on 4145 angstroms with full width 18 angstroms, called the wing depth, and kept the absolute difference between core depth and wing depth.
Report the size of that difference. 0.064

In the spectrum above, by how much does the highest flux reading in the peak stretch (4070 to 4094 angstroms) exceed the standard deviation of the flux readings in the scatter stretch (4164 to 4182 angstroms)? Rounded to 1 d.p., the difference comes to 15.7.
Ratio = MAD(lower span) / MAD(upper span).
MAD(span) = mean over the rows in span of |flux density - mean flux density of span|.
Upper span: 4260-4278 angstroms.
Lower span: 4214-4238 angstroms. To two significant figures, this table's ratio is 0.86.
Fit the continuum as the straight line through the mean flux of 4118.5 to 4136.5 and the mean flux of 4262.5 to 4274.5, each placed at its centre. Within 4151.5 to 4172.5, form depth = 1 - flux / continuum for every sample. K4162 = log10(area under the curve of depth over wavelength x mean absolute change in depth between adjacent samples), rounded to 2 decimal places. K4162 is -1.33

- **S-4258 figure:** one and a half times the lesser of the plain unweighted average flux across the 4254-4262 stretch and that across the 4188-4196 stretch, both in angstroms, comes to 21.8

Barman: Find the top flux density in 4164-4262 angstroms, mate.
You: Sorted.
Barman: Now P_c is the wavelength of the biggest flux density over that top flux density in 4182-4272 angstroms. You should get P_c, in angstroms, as 4267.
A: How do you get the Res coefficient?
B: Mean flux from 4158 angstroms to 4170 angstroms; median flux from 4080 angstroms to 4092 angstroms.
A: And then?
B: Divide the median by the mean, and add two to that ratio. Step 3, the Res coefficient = 3.02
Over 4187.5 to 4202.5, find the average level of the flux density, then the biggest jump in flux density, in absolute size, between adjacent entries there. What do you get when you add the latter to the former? 17.8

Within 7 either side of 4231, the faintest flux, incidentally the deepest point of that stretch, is 12.3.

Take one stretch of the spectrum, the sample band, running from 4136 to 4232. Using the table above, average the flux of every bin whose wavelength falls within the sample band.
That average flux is 14.4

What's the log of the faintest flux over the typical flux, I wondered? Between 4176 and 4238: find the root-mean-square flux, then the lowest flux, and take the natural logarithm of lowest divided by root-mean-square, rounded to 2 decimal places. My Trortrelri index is -0.22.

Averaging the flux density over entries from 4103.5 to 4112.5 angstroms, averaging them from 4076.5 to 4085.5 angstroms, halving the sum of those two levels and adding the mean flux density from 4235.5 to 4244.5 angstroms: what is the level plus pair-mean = 30.5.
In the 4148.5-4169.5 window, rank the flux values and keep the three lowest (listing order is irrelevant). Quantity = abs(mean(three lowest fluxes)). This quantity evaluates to 13.9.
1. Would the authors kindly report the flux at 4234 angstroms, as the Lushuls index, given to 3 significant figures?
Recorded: 15.2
